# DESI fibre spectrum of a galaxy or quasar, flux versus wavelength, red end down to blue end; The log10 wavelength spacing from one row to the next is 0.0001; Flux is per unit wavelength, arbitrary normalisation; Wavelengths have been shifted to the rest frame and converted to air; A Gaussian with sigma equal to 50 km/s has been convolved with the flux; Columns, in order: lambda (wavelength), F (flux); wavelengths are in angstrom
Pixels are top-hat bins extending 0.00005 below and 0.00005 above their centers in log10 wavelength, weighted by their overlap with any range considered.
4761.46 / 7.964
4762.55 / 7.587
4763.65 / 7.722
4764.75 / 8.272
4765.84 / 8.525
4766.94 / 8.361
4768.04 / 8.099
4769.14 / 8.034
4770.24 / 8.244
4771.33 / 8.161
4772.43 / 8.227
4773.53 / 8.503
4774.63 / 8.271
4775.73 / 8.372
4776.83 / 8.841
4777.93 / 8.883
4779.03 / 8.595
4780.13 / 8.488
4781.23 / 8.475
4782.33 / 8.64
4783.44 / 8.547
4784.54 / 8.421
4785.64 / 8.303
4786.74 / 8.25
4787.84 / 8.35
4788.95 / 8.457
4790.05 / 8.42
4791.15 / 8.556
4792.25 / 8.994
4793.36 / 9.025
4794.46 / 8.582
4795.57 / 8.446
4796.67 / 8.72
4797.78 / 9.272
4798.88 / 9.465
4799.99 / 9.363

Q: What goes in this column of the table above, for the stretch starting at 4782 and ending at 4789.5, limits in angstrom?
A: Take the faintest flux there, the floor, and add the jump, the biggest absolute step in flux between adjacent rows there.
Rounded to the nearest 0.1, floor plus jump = 8.4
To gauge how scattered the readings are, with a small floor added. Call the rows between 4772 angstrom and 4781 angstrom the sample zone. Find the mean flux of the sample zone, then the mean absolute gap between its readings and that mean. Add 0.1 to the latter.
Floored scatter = 0.288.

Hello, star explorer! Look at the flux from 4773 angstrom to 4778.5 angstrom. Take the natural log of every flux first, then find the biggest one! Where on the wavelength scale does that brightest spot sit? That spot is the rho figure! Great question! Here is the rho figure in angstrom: 4777.93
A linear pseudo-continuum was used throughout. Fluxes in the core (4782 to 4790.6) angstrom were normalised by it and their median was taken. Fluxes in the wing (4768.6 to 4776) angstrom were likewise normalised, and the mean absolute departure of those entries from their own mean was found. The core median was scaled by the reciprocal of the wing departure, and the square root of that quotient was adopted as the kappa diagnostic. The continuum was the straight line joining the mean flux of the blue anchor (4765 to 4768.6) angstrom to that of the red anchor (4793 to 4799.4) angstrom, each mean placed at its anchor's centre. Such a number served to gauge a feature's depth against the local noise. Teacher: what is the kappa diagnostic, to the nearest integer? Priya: 10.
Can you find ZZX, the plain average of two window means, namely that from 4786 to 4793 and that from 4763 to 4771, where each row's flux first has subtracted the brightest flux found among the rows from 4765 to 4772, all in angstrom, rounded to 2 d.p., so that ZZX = -0.18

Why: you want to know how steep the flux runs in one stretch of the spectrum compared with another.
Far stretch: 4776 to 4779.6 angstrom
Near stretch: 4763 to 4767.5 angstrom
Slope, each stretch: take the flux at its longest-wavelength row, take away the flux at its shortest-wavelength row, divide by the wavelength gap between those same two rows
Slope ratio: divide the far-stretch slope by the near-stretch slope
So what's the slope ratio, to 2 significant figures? -0.58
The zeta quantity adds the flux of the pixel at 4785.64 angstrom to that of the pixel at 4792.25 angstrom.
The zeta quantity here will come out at 17.3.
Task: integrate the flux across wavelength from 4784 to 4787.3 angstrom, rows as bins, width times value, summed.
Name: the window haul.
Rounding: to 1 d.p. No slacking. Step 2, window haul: 27.5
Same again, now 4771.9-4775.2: 27.5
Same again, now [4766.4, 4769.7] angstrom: 26.9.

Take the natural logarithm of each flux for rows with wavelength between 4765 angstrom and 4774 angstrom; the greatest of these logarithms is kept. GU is 2.14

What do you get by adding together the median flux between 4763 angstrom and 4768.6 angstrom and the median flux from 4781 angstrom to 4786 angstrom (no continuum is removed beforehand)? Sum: 16.7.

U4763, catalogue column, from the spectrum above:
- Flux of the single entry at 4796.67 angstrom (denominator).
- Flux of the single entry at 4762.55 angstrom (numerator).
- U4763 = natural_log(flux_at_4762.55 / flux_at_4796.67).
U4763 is -0.14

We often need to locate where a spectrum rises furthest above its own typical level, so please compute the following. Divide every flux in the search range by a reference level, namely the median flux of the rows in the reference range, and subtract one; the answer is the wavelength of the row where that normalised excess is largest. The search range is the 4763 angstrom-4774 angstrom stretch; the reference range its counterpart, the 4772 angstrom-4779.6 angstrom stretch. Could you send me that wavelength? 4765.84 angstrom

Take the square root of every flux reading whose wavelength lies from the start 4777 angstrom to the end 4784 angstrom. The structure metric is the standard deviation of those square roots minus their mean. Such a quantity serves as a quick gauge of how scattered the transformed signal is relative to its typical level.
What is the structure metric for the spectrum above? -2.91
